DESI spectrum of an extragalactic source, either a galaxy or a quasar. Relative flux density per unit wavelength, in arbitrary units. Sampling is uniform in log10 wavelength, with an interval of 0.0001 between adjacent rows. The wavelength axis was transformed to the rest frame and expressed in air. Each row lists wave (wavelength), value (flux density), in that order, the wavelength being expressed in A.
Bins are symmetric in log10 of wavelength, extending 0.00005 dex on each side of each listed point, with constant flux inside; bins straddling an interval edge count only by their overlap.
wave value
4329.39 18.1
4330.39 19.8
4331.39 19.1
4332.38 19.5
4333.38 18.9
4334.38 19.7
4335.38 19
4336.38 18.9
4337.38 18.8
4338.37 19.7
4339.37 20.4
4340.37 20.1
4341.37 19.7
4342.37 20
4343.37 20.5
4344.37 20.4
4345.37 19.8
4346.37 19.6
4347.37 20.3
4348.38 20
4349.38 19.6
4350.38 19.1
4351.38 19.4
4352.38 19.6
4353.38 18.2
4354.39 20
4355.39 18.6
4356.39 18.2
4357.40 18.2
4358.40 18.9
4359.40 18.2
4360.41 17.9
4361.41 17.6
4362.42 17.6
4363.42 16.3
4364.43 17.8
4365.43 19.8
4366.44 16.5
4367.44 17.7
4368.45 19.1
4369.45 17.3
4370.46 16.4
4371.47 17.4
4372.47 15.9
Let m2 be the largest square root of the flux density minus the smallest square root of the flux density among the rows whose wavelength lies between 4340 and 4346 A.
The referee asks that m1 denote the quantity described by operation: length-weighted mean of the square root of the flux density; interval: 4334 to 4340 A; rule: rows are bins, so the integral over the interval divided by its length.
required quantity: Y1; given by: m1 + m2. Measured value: 4.50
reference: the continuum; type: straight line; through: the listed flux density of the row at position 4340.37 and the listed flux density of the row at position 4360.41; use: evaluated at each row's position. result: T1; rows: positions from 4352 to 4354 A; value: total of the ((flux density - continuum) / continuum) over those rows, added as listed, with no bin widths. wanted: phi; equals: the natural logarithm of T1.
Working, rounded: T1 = 0.02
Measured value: -4.0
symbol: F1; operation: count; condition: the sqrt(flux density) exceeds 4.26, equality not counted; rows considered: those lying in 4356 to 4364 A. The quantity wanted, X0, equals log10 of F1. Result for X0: 0.60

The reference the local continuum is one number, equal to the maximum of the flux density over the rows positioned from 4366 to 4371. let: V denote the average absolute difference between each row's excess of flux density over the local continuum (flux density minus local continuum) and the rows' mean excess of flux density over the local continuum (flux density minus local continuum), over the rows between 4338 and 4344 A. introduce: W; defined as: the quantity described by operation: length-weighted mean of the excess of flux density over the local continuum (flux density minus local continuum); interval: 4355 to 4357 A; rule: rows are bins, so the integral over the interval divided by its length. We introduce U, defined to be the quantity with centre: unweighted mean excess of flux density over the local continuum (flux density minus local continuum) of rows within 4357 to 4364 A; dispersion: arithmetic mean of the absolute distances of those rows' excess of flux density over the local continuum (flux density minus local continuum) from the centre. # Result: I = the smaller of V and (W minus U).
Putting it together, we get -1.3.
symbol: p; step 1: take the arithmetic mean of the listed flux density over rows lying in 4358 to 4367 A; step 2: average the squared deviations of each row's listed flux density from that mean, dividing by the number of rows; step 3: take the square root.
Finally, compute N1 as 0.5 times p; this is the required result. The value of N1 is 0.511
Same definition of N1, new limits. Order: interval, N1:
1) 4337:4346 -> 0.247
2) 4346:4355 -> 0.290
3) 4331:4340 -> 0.251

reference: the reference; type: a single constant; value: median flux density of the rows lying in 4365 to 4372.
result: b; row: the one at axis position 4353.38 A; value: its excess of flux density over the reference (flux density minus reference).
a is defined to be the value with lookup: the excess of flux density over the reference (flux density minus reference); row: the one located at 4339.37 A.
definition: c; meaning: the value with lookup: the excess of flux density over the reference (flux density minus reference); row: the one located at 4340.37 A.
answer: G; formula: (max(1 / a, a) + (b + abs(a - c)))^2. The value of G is 16.8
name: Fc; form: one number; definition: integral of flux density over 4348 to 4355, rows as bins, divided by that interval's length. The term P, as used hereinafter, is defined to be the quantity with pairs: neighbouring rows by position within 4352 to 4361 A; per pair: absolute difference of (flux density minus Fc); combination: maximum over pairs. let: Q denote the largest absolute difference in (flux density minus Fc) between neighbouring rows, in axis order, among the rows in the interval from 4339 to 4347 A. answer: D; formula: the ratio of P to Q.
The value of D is 3.0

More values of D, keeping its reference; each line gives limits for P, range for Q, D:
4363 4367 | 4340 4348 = 4.7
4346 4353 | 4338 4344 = 1.0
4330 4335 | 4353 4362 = 0.4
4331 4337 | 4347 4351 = 1.6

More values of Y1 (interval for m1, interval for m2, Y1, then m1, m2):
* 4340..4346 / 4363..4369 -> 4.89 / 4.48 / 0.41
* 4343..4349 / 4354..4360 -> 4.68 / 4.48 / 0.21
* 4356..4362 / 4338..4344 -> 4.35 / 4.26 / 0.09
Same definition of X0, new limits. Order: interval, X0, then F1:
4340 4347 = 0.85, 7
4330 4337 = 0.85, 7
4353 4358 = 0.70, 5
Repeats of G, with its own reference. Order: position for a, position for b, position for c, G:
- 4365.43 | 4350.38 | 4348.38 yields 18.5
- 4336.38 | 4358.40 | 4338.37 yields 14.4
